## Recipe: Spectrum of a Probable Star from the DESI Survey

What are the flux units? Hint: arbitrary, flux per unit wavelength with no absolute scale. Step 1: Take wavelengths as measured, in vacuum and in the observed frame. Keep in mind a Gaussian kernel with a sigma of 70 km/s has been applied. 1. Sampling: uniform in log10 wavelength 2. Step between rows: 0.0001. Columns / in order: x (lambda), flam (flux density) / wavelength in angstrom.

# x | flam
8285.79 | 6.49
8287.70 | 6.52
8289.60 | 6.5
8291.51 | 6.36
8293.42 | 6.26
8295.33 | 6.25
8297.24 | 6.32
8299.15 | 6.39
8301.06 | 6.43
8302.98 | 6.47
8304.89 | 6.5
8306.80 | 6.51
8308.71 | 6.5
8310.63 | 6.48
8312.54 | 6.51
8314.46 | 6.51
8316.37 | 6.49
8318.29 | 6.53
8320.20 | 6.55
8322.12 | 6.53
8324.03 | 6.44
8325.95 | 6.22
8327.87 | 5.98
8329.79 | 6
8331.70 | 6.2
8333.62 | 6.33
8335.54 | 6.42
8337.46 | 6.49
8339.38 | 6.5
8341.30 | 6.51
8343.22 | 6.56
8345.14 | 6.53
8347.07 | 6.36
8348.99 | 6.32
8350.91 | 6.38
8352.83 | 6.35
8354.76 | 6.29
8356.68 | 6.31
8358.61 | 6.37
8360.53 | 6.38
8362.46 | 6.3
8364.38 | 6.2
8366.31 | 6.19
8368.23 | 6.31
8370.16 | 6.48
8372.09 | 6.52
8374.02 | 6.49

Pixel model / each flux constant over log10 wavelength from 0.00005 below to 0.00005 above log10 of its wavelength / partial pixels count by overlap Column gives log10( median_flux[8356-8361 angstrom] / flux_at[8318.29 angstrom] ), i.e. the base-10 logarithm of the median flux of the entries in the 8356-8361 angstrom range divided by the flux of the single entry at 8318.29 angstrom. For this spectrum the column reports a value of -0.011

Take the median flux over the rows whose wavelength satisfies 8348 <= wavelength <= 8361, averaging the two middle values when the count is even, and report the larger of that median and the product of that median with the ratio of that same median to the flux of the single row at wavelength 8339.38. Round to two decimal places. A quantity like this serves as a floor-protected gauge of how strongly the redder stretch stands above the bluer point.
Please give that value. 6.35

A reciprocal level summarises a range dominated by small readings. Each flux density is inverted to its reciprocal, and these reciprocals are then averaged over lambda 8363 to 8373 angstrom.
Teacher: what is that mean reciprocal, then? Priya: 0.158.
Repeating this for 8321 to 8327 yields 0.156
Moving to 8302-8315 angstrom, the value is 0.154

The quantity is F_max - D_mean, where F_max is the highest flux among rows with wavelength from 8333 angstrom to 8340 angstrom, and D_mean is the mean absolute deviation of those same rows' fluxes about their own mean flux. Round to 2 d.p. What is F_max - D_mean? 6.44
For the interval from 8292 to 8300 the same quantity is 6.34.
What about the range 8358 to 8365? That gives 6.32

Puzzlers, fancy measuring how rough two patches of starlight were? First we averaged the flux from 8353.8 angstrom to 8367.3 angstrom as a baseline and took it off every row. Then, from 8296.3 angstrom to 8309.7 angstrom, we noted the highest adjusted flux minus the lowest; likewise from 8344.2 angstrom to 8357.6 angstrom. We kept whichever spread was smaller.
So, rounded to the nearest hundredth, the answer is 0.19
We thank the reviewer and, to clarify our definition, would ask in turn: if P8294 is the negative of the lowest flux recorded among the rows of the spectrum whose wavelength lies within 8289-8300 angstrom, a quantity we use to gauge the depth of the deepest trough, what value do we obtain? -6.25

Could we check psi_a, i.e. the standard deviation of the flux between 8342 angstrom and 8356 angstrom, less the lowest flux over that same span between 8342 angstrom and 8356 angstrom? -6.19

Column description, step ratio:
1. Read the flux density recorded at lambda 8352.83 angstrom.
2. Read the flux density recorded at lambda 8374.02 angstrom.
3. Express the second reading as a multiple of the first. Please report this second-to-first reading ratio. 1.02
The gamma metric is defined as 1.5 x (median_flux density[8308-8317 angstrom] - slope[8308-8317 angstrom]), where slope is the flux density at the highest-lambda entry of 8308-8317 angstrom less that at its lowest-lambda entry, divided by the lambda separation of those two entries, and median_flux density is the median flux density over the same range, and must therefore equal 9.8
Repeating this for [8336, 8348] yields 9.8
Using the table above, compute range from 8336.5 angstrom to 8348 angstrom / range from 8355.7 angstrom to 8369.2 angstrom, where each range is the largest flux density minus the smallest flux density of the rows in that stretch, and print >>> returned 1.1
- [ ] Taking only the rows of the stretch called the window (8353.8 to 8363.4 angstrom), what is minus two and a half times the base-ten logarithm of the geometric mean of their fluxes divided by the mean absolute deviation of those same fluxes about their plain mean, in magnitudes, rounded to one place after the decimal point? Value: -5.6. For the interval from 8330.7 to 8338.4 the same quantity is -4.6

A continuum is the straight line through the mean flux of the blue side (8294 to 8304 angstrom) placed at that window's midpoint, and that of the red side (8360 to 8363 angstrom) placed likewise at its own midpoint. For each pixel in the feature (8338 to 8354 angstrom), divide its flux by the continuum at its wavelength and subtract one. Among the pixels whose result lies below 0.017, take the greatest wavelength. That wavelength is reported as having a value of 8352.83 angstrom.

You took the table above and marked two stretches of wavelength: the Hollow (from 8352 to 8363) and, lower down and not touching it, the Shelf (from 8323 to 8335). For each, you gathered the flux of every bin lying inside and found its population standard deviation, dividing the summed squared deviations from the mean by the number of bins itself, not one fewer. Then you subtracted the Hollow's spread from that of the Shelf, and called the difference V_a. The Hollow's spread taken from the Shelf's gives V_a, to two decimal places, 0.13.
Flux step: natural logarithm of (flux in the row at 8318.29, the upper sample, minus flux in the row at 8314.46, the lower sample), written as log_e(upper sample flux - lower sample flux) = -3.9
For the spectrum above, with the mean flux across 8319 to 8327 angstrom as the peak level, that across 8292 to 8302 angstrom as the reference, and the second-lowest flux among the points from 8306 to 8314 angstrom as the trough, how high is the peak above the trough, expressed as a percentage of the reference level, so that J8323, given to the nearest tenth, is -1.0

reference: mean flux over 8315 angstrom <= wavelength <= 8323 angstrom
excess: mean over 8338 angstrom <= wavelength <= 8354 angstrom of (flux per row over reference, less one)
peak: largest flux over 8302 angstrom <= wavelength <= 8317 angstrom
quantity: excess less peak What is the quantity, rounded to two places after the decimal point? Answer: -6.52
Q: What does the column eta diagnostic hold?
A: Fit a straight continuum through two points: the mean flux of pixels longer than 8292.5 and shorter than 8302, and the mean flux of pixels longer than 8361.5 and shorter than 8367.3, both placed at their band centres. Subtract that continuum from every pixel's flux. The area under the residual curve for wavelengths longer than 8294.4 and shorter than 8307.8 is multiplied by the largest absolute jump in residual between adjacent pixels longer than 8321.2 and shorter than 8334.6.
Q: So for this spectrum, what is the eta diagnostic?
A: 0.27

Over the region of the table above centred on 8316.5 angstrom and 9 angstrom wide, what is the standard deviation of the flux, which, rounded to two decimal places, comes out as 0.02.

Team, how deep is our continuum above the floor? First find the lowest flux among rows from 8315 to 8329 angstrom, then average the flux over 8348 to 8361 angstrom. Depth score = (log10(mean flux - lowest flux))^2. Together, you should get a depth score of 0.19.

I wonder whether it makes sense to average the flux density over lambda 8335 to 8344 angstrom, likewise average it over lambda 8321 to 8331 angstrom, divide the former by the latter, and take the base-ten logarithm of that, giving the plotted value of 0.018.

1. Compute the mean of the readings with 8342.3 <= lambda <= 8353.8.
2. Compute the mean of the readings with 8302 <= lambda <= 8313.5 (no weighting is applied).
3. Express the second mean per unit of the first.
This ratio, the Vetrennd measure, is 1.012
